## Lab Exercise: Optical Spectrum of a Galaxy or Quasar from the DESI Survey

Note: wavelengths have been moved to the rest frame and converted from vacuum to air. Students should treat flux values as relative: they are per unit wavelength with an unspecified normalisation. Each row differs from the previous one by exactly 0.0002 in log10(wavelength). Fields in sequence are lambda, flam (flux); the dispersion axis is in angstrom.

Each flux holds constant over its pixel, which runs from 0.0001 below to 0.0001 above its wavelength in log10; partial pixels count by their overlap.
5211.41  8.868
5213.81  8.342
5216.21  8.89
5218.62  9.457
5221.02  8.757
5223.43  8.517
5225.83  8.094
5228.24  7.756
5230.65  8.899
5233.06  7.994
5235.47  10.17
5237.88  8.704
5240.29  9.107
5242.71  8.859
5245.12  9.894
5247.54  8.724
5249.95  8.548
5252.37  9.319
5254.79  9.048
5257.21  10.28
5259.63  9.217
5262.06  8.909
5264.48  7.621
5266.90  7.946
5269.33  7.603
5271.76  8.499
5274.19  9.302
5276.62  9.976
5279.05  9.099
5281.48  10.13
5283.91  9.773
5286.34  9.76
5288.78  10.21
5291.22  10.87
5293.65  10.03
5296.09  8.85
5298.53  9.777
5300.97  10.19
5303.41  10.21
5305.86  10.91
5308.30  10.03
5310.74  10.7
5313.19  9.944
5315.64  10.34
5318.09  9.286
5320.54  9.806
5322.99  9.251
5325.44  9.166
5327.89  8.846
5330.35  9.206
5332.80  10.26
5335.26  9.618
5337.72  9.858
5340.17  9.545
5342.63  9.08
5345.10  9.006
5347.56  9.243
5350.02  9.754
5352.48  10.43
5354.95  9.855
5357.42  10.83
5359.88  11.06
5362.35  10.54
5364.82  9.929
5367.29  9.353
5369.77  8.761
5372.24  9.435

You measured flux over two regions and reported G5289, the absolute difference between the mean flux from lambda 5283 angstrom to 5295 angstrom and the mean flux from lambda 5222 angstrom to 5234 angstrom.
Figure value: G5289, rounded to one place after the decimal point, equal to 1.9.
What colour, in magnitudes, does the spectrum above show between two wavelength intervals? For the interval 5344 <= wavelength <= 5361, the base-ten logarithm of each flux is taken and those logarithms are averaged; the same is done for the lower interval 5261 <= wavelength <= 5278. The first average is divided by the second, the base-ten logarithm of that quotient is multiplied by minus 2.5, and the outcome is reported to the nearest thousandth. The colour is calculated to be -0.079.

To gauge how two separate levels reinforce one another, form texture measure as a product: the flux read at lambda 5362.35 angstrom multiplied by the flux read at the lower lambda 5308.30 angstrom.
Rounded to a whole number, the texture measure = 106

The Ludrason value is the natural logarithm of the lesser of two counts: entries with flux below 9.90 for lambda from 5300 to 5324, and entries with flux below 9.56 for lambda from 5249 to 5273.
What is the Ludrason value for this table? 1.10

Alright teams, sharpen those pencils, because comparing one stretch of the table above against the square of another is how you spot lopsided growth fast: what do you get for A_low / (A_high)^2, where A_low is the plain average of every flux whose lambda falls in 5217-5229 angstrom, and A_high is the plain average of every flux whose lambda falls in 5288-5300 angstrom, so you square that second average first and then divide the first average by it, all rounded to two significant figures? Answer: 0.086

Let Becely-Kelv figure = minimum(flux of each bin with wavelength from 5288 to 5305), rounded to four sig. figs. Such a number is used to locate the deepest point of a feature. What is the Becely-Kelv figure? 8.850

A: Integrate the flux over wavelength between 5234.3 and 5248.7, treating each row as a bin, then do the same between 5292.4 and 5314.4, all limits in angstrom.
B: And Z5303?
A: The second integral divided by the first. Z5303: 1.7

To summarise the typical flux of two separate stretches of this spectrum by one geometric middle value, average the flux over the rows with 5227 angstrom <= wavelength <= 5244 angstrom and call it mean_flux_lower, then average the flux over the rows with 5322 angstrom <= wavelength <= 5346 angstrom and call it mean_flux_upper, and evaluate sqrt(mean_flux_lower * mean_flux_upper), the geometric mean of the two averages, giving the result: 9.08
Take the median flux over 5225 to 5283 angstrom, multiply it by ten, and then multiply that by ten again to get 890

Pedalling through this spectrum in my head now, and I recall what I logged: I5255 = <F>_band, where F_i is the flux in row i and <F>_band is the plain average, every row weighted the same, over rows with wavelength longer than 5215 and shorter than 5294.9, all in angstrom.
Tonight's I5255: 9.1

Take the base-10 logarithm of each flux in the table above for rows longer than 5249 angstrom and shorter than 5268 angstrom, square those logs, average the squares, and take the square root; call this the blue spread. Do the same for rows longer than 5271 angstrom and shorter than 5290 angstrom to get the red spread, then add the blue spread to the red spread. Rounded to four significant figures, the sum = 1.928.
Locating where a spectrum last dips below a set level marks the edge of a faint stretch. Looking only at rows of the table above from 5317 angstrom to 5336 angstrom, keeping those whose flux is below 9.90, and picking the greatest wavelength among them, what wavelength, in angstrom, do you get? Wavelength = 5335.26 angstrom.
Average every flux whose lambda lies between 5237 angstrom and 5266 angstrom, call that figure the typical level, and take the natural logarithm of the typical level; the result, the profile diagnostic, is 2.20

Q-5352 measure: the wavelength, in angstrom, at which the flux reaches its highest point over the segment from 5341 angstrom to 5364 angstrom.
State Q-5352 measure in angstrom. 5359.88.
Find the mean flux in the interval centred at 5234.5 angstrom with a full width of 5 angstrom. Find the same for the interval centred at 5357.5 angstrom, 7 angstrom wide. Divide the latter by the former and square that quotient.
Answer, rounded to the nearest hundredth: 1.36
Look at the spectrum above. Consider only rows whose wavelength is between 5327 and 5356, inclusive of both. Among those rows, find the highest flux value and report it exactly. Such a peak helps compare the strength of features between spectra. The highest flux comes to 10.43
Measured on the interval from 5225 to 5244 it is 10.17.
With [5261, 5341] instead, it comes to 10.91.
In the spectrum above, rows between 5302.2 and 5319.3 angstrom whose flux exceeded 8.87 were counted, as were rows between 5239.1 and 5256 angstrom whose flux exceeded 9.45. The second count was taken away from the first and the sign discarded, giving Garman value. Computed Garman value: 6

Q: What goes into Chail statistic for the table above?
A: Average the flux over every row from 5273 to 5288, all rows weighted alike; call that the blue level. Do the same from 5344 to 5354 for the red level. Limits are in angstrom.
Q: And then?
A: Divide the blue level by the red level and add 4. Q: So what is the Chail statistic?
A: 5.01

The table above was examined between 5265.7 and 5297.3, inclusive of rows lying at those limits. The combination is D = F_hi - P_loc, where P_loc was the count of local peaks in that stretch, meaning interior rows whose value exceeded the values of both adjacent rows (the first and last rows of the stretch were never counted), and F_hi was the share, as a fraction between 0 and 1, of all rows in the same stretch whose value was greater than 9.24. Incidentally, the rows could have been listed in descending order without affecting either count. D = -2.4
